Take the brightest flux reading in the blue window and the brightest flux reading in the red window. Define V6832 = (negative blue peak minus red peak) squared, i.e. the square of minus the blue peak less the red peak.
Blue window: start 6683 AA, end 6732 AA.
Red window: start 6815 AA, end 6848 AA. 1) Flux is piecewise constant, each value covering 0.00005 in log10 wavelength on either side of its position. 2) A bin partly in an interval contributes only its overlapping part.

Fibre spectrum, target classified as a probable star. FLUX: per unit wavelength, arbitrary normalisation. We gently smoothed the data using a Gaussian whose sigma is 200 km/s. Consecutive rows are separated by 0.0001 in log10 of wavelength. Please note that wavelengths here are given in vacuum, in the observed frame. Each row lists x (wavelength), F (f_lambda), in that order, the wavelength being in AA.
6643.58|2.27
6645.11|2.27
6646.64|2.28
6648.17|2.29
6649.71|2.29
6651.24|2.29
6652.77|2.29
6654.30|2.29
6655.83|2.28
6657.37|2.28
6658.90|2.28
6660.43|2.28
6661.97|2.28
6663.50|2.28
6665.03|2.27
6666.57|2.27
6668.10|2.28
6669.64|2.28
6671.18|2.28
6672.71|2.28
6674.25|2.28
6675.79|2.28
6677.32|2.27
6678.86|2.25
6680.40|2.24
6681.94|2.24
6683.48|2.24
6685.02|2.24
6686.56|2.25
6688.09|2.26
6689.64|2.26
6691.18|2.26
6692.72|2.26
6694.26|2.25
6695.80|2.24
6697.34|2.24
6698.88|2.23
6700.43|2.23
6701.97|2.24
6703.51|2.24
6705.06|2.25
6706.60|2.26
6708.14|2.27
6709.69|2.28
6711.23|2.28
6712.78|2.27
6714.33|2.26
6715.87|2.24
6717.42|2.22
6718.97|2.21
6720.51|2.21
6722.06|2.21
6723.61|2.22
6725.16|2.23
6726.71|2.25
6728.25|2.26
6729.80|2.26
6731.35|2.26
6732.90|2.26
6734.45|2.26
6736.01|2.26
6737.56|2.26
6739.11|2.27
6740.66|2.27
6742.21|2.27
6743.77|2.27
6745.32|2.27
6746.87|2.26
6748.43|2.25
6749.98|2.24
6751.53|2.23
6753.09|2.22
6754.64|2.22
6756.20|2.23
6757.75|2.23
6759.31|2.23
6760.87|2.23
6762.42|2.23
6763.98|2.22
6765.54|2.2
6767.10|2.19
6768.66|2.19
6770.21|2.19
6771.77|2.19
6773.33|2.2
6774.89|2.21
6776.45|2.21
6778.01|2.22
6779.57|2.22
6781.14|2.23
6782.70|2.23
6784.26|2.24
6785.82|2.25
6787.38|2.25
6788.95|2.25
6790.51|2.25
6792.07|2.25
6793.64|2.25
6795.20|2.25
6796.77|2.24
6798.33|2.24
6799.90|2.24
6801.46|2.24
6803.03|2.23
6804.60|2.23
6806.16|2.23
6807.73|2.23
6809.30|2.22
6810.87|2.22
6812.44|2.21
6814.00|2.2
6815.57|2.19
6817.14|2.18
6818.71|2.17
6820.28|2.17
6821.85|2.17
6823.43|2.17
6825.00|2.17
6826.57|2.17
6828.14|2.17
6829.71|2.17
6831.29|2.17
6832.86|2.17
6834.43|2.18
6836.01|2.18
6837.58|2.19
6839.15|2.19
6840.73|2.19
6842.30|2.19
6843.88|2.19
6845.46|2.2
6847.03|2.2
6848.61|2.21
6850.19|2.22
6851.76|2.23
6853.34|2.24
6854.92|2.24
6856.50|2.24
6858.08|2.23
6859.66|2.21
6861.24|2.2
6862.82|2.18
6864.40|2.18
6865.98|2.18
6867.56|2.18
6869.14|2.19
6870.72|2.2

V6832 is 20.1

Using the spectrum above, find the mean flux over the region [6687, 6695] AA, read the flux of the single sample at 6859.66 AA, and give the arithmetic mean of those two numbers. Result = 2.23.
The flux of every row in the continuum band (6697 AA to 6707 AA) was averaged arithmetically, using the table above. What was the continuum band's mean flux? 2.241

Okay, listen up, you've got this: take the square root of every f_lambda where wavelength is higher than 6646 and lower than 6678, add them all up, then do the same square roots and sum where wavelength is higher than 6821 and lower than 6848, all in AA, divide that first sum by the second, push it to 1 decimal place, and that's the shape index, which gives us 1.3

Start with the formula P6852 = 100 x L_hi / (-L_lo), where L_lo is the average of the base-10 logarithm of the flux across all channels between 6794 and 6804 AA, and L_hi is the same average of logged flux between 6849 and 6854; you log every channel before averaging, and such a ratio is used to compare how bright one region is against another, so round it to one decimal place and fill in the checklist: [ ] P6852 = -99.4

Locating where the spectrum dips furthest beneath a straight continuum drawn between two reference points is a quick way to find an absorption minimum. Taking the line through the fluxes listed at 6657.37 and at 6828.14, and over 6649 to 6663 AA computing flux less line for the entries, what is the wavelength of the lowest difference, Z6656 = 6655.83 AA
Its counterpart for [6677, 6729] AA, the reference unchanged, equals 6718.97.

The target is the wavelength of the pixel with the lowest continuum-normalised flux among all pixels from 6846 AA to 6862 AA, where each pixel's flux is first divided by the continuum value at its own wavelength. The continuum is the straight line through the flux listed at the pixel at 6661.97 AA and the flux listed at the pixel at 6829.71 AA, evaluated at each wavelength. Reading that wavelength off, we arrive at 6847.03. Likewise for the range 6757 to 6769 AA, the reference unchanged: 6767.10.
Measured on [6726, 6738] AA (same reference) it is 6726.71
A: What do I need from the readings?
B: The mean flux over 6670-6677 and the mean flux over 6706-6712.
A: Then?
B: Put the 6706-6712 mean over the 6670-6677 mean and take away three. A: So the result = -2.00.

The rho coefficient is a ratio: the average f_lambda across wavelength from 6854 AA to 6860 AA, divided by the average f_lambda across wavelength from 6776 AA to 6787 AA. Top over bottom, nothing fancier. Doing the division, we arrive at 1.00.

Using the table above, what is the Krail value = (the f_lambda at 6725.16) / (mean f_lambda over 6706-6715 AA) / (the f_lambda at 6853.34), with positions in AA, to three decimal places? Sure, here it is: 0.439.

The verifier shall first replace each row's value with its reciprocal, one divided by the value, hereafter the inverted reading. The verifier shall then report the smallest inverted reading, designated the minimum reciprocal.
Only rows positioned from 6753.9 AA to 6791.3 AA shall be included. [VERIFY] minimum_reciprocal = 0.4444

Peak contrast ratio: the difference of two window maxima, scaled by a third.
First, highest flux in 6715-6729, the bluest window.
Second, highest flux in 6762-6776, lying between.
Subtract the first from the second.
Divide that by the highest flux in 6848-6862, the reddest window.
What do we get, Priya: -0.013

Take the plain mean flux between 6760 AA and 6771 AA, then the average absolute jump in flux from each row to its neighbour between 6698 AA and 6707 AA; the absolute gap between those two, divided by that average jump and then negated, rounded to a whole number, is -367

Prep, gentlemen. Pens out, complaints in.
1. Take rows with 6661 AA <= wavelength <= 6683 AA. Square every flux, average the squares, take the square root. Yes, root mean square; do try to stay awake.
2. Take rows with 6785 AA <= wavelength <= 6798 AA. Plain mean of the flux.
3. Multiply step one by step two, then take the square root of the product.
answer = 2.26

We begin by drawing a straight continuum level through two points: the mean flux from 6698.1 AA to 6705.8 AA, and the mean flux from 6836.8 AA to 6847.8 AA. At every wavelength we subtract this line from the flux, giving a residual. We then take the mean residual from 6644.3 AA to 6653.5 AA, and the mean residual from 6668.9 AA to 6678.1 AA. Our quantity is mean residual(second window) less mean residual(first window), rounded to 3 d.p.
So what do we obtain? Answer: 0.001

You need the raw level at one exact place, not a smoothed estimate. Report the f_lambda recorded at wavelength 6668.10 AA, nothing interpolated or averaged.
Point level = 2.28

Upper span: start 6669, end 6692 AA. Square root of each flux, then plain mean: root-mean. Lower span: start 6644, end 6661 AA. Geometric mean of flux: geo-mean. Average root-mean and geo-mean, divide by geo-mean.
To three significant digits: 0.829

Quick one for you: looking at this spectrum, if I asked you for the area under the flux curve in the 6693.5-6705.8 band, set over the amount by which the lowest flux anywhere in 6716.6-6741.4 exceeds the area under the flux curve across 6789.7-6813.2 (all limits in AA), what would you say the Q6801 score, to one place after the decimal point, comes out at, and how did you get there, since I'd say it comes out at -0.5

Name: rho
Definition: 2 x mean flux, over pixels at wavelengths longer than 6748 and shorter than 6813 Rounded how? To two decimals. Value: 4.45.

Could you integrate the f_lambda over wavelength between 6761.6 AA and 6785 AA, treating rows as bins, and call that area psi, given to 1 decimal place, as 51.7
